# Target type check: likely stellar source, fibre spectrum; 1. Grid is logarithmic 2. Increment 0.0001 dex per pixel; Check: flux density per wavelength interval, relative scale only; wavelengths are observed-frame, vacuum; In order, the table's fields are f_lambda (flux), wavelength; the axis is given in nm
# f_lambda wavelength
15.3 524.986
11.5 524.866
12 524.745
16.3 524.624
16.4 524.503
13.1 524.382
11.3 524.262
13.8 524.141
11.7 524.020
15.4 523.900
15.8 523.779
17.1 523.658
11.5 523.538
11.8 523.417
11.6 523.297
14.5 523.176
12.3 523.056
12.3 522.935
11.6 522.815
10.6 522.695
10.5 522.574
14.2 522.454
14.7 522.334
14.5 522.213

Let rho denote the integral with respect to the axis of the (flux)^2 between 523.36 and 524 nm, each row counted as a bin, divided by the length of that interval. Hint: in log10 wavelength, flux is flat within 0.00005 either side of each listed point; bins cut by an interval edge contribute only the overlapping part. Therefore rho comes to 206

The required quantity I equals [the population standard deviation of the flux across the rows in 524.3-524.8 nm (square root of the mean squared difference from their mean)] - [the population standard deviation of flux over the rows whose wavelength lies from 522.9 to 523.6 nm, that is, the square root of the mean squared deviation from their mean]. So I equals 0.92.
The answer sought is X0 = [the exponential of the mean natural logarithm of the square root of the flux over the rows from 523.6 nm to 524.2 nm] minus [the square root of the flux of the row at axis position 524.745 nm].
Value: 0.36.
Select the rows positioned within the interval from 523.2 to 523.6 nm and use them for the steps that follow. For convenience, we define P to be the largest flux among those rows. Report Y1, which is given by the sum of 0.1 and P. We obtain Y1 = 11.9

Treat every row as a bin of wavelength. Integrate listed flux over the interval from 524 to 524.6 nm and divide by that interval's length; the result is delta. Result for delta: 13.5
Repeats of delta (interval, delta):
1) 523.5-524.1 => 14.4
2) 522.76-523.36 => 12.5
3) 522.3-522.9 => 12.2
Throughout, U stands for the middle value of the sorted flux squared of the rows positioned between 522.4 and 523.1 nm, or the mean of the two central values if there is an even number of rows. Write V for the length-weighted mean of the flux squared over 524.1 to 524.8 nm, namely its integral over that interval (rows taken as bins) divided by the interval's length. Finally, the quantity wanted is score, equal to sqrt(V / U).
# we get 1.17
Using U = 143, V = 195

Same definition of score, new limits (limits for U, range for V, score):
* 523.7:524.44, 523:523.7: 0.98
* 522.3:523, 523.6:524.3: 1.21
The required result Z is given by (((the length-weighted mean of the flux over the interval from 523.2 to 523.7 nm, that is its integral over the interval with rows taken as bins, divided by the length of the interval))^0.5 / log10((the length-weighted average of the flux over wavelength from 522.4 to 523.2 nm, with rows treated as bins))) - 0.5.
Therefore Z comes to 2.8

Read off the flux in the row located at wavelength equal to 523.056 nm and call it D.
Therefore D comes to 12.3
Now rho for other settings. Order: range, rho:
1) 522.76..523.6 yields 151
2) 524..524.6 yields 187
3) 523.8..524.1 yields 195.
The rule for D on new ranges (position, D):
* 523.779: 15.8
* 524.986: 15.3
